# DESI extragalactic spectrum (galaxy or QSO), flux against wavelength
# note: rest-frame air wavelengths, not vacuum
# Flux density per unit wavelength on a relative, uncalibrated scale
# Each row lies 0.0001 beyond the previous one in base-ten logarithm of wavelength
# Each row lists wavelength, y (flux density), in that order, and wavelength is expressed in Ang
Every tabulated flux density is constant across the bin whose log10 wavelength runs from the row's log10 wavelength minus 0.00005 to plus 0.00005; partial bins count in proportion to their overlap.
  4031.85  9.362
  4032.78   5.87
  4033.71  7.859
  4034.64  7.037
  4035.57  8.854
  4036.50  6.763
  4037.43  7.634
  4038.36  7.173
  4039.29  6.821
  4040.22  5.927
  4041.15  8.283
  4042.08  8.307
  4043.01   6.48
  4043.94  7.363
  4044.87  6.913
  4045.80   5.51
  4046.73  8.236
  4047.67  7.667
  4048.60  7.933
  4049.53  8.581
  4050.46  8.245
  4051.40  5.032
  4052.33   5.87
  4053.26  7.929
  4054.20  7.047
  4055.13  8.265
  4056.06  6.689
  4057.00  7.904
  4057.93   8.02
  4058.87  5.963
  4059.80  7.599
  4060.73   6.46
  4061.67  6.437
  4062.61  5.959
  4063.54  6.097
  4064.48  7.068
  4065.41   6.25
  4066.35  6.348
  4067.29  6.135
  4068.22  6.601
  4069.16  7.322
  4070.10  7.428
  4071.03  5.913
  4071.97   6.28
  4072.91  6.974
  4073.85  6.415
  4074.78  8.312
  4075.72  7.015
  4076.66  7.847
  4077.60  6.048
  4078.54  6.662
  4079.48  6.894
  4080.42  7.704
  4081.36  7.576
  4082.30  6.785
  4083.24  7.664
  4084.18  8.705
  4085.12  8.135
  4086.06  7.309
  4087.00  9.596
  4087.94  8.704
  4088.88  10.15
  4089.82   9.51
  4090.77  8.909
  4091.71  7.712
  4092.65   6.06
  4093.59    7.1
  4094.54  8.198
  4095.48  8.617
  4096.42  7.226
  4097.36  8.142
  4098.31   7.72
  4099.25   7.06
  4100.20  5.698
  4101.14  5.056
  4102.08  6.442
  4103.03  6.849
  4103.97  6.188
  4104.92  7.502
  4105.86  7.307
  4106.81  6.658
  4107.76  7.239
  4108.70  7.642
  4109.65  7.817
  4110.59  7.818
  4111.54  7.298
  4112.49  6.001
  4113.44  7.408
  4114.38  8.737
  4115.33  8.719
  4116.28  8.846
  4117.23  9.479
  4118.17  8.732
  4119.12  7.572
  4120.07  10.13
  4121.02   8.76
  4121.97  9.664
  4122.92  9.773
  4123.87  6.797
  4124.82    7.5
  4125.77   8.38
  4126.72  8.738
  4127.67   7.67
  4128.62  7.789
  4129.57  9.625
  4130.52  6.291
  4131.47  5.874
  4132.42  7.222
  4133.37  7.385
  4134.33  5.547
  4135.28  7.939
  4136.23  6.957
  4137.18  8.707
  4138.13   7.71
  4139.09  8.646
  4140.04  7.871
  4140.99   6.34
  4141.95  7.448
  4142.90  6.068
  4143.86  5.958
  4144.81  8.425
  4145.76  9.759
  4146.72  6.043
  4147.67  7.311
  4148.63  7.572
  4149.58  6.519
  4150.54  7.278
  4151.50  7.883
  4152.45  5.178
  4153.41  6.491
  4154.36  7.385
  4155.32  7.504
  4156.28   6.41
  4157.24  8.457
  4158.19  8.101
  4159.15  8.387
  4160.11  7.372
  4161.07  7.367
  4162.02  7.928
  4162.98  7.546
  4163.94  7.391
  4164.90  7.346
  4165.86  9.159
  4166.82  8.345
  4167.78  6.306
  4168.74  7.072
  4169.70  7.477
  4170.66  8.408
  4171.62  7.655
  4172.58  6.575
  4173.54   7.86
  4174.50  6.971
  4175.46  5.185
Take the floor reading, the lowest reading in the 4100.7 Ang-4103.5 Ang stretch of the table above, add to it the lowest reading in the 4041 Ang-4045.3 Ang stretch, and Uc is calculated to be 11.5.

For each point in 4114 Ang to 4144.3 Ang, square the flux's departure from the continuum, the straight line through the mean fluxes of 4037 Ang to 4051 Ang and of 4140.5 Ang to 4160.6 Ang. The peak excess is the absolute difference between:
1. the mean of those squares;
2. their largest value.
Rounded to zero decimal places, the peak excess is 6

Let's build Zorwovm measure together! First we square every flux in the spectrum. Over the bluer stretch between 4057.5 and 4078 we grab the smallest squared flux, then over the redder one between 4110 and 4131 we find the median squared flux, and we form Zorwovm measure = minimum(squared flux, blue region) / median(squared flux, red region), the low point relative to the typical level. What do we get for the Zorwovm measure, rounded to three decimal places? 0.478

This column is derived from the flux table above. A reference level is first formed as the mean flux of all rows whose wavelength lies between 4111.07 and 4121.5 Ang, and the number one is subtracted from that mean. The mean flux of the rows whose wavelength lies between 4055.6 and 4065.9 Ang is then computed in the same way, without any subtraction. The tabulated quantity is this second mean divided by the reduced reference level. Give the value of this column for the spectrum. 0.92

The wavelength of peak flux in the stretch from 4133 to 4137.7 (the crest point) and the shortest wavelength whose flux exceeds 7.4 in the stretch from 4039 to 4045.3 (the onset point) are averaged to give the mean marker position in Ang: 4089.2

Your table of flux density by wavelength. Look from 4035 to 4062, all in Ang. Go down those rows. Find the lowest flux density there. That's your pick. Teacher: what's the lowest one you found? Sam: 5.032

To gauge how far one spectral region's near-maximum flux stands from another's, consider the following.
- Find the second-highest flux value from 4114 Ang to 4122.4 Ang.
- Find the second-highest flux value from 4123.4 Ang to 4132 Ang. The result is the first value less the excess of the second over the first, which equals 11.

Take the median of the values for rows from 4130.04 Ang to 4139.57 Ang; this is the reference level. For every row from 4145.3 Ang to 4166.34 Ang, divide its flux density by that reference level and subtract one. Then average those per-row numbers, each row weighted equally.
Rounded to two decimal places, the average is 0.02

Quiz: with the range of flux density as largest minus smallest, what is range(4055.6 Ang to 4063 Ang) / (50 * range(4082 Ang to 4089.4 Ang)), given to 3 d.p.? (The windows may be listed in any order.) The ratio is 0.012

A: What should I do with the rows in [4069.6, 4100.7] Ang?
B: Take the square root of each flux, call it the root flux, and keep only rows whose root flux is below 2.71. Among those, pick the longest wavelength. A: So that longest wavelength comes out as 4100.20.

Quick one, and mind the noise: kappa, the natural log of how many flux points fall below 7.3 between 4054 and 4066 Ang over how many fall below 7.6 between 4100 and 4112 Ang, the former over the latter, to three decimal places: -0.105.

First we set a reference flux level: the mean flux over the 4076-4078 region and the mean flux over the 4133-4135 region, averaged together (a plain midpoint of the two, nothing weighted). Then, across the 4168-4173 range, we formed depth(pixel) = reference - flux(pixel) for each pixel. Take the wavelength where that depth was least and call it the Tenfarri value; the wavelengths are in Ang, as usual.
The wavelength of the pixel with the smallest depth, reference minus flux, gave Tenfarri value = 4170.66 Ang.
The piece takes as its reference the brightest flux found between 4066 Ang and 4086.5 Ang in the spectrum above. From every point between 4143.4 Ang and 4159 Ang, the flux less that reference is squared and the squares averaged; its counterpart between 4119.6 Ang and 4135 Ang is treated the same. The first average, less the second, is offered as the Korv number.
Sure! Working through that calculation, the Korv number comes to 0.8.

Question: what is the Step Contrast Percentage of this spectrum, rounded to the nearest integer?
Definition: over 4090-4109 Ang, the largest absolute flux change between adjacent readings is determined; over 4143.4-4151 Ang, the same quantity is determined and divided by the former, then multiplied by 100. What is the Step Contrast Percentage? 225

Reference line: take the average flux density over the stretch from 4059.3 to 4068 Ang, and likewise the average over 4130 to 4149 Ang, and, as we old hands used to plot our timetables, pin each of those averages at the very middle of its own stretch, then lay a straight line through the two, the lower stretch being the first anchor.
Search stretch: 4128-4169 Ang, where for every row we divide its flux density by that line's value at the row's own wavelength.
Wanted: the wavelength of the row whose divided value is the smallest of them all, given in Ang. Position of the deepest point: 4152.45 Ang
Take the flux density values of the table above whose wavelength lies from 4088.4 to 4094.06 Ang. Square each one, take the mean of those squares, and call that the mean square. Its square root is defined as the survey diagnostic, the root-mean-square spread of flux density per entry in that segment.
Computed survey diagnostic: 8.36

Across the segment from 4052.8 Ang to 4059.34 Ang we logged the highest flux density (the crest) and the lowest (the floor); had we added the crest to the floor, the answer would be 14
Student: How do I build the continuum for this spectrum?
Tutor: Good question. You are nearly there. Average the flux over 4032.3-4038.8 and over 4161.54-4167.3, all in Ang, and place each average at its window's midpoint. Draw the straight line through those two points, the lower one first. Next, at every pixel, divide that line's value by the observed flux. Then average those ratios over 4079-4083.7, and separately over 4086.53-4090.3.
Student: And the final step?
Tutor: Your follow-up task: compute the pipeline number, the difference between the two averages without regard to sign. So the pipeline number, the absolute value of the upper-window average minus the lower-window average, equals 0.23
